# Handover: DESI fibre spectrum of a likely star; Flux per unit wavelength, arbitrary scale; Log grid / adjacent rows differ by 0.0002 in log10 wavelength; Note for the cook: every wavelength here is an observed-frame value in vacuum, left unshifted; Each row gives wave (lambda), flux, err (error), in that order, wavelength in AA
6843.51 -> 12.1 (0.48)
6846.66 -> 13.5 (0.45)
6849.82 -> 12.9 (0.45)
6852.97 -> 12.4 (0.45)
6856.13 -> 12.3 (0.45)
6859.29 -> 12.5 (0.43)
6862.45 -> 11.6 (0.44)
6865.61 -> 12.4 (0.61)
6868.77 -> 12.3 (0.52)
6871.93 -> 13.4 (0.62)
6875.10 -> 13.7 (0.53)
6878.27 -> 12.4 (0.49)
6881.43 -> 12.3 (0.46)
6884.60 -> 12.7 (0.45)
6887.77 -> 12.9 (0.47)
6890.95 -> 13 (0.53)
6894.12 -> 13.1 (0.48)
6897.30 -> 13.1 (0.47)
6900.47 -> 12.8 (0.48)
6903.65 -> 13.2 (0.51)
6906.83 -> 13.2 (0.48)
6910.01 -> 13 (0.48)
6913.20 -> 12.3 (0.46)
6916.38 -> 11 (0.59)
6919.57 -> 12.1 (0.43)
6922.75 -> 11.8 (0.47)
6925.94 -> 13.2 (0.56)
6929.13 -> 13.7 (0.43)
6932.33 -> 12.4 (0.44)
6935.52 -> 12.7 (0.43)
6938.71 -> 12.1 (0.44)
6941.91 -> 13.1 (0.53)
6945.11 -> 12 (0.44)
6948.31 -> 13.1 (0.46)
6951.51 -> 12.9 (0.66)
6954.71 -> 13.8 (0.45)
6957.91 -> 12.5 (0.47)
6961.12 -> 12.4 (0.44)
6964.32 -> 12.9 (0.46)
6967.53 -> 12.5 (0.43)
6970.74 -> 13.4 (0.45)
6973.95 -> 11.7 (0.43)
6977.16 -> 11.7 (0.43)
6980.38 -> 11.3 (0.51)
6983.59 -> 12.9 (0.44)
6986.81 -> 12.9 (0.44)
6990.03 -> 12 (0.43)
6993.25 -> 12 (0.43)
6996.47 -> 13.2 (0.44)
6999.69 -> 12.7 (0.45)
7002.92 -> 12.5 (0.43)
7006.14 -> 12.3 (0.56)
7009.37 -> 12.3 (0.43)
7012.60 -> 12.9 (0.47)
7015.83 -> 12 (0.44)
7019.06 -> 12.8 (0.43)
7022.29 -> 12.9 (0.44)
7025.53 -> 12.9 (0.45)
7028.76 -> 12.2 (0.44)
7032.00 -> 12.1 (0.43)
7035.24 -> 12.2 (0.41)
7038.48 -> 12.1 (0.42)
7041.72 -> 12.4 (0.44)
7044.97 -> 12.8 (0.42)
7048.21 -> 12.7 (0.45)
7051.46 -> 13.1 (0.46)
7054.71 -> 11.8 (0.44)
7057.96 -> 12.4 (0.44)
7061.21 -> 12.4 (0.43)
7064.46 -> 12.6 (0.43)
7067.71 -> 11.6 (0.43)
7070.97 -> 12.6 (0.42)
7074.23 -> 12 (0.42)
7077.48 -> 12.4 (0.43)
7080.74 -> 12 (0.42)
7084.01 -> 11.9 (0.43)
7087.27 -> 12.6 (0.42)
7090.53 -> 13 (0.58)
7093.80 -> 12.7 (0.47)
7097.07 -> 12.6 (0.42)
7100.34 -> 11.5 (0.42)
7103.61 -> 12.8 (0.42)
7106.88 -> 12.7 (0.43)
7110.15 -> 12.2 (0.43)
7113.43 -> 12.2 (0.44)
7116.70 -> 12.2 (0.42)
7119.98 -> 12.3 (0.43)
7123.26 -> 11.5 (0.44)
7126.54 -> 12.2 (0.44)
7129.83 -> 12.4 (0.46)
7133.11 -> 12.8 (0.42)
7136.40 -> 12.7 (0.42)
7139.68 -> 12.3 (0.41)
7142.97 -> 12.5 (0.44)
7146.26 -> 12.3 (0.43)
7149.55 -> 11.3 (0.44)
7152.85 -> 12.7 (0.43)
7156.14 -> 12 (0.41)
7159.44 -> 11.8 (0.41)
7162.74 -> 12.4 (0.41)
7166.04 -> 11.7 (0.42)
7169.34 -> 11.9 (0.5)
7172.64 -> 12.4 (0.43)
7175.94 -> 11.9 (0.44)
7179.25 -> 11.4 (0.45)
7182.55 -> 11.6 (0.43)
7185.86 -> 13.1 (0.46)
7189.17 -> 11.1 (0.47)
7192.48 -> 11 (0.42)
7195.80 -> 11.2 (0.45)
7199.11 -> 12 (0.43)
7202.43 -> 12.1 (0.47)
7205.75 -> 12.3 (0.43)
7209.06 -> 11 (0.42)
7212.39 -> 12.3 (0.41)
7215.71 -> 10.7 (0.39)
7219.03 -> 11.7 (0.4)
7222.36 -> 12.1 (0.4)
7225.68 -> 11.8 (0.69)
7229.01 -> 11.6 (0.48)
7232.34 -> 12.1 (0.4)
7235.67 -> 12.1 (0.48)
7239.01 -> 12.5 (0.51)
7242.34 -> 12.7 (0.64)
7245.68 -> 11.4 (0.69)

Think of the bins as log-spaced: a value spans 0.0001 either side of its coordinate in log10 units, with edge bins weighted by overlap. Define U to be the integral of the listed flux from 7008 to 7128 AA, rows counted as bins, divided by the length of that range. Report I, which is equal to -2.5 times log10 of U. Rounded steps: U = 12.4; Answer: -2.73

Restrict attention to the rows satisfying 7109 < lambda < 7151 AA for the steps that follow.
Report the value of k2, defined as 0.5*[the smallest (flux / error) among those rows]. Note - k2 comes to 12.8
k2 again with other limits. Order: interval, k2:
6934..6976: 9.8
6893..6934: 9.3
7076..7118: 11.2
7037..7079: 13.4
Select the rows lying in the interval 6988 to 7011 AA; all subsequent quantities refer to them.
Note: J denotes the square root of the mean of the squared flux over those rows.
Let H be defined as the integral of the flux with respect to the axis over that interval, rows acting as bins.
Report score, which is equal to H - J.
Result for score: 274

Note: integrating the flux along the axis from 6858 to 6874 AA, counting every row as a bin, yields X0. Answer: 200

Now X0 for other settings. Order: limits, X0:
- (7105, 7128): 280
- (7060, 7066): 75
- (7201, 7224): 270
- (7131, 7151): 247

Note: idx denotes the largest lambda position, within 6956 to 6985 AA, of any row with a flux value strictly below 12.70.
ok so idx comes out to 6980.38 AA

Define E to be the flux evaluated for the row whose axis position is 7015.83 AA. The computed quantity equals 12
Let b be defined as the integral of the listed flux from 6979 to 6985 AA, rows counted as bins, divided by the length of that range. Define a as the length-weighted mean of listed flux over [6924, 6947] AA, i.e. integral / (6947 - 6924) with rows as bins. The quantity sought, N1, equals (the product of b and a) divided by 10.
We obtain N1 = 15.42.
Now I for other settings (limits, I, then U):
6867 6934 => -2.76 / 12.7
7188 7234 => -2.67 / 11.6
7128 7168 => -2.72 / 12.2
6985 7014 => -2.74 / 12.5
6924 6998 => -2.75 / 12.6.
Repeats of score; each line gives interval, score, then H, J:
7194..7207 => 142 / 154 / 11.9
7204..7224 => 222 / 234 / 11.7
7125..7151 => 308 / 320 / 12.3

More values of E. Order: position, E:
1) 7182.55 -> 11.6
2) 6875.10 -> 13.7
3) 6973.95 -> 11.7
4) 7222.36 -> 12.1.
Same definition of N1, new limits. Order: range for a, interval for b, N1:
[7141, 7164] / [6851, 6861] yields 15.06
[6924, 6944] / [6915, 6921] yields 14.81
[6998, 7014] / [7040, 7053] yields 15.97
